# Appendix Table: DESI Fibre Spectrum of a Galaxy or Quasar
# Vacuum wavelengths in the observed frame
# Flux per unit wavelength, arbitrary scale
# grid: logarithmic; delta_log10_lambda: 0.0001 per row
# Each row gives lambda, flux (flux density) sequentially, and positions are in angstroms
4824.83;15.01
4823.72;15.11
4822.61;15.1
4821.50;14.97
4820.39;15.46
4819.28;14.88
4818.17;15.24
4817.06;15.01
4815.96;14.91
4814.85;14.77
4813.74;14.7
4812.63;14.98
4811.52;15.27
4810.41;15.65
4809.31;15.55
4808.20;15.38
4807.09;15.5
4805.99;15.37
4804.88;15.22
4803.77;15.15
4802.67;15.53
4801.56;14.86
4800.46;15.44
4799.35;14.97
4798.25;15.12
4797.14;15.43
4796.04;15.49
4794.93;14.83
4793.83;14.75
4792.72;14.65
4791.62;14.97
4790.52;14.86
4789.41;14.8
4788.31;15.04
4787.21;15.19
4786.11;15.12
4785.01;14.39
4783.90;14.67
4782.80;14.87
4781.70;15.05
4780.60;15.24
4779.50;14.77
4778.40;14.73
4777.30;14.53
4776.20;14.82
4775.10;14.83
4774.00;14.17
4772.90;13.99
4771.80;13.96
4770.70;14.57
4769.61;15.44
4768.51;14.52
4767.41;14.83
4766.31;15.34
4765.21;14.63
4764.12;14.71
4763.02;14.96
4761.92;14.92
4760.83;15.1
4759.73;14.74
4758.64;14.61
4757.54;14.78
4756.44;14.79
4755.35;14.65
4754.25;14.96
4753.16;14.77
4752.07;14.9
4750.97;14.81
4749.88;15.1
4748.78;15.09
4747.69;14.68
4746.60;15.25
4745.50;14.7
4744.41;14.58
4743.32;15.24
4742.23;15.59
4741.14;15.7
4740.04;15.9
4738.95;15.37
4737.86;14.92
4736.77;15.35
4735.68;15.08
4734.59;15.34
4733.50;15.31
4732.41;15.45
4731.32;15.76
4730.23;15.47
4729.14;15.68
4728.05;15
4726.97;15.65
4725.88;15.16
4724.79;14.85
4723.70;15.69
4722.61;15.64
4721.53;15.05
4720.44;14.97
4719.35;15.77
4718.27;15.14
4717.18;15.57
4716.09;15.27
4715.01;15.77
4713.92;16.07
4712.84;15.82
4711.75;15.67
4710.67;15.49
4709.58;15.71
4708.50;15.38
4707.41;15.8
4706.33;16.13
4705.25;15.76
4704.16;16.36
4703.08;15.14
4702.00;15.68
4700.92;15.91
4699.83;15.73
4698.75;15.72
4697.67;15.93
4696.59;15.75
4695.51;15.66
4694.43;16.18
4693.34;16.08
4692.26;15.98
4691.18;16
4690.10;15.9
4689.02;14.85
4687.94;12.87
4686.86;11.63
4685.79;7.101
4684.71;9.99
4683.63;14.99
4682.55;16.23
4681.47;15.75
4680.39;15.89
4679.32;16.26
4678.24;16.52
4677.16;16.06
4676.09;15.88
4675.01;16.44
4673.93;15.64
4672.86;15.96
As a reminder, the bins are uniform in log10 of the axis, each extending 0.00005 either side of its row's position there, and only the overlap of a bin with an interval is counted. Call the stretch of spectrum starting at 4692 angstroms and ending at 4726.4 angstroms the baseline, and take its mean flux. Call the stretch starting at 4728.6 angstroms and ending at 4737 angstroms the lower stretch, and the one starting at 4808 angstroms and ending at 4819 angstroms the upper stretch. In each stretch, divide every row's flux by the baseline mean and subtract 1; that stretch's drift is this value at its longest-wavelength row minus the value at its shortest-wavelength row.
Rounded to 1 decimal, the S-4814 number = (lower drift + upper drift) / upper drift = 3.4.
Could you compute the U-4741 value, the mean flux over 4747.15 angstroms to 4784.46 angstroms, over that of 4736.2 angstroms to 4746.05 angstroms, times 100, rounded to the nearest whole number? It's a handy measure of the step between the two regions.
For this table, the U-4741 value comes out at 97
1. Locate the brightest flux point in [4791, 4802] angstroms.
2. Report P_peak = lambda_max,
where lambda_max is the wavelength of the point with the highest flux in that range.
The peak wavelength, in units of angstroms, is 4796.04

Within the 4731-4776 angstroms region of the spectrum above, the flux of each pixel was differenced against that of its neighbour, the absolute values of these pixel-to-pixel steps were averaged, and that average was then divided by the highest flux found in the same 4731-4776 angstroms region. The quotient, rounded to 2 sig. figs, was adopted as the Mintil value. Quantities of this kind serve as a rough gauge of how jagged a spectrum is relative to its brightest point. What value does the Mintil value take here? 0.020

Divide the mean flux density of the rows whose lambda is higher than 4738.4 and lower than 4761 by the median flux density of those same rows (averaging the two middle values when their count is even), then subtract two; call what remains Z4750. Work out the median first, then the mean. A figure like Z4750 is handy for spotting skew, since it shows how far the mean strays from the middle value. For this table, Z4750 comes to -0.99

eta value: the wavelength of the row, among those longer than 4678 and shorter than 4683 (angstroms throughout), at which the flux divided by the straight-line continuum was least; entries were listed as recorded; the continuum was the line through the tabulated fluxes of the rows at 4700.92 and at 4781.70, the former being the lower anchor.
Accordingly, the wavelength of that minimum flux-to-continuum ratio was 4681.47 angstroms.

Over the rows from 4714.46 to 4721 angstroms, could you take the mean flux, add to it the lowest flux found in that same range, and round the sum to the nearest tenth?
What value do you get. 30.4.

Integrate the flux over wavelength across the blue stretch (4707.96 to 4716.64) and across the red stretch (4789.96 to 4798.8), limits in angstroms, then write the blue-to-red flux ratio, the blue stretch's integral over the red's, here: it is 1.024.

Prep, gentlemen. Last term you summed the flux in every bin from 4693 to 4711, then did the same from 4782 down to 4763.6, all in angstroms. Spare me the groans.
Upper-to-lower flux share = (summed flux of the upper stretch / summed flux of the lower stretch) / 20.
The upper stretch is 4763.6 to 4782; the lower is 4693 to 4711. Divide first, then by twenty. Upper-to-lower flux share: 0.0466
